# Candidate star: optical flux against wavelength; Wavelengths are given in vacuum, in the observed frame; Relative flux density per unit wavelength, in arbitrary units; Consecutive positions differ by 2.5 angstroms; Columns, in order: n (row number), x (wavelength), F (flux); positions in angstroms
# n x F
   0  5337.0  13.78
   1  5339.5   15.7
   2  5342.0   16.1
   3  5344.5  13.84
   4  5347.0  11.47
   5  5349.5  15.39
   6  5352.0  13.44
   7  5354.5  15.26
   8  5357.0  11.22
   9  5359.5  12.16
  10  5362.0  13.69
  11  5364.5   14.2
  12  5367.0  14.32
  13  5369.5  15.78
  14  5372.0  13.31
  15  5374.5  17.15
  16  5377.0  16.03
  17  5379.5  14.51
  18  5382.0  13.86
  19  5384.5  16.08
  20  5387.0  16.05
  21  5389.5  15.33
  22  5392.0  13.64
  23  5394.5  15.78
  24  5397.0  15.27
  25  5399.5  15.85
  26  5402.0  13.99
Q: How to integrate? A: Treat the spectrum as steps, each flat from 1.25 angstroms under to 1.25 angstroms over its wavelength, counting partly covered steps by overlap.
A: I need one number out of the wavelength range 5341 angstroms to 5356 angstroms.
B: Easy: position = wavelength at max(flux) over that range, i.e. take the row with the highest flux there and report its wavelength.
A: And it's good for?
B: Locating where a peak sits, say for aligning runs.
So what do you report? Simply 5342.0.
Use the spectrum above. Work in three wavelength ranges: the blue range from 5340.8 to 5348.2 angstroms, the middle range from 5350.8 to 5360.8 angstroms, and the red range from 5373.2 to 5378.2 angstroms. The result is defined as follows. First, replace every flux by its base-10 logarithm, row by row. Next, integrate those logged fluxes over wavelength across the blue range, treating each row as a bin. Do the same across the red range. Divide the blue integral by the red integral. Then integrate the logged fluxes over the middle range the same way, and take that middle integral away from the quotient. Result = -9.7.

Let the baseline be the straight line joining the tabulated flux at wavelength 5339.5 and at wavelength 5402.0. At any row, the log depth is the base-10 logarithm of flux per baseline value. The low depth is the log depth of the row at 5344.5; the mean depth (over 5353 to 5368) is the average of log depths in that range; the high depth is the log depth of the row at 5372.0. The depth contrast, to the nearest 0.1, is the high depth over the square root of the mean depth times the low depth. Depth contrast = -0.9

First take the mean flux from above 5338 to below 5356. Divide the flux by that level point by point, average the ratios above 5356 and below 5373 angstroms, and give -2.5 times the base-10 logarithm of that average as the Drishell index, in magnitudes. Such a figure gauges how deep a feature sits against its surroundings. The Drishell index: 0.07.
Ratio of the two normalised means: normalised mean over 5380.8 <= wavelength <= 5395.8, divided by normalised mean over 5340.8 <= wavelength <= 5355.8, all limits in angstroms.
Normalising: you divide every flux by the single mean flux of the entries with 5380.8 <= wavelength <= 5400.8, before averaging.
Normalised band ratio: 1.06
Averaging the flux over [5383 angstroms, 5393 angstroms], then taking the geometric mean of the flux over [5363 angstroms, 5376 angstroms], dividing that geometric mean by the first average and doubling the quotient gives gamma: 1.95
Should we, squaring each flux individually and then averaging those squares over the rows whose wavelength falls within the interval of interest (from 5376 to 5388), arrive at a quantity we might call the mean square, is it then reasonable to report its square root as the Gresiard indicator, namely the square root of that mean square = 15.3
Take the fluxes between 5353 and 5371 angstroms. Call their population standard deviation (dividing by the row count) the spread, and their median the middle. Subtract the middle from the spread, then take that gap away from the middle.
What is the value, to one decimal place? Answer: 26.9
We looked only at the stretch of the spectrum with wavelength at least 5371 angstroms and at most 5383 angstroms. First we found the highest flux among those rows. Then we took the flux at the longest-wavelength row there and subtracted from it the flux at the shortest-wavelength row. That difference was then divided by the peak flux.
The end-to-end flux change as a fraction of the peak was 0.0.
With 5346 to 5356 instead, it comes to 0.2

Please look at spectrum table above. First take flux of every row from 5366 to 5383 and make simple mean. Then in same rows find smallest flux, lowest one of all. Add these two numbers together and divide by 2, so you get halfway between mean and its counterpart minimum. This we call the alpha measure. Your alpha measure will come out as 14.2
